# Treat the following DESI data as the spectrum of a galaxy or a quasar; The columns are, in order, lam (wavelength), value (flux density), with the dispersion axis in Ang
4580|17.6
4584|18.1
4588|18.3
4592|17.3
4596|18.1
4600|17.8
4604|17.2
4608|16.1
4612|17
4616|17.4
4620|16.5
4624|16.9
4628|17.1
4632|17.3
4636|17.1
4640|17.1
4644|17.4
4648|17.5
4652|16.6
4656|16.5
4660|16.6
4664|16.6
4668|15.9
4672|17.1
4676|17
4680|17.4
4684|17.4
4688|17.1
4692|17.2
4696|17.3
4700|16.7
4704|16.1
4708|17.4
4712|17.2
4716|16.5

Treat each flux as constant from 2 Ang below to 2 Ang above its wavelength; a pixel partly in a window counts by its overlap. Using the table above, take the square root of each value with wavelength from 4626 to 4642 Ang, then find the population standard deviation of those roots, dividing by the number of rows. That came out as 0.010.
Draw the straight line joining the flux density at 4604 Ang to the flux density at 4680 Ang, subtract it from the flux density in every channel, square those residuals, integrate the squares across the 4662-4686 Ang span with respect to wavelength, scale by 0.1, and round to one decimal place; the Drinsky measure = 1.2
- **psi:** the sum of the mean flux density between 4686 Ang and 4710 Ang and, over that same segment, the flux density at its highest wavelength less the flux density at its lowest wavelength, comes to 17.3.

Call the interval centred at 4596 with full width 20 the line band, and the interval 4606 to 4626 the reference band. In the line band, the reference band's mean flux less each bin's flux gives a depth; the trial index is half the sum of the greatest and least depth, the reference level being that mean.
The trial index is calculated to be -1.0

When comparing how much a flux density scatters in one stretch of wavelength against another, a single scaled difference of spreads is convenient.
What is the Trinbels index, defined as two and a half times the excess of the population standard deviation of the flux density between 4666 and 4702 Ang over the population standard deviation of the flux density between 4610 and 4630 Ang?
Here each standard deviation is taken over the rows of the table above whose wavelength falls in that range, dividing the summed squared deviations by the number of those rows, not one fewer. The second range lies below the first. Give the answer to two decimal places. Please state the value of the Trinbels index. 0.38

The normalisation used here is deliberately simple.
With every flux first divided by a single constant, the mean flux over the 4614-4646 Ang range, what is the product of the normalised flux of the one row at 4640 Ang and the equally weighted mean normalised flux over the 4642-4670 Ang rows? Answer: 0.98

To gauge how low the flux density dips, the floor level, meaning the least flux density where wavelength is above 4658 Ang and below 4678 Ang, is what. 15.9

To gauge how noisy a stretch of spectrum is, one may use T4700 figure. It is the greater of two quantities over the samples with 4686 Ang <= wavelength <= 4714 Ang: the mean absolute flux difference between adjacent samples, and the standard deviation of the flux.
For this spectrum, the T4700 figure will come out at 0.48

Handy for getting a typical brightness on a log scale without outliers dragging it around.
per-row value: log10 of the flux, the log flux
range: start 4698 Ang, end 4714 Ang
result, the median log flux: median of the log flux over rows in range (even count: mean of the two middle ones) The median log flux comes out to 1.23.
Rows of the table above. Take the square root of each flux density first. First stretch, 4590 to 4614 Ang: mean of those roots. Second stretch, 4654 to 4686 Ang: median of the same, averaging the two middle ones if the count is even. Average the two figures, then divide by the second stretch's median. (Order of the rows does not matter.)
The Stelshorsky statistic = 1.007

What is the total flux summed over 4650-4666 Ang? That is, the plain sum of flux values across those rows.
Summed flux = 66.3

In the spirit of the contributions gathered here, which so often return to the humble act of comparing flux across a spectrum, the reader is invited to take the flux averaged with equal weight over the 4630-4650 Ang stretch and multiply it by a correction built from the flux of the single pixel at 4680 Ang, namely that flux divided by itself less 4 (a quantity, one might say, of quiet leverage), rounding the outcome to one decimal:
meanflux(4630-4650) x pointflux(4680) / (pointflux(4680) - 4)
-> 22.4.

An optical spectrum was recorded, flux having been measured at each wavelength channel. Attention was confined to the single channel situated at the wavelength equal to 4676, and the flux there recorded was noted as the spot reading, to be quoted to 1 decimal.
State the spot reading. 17.0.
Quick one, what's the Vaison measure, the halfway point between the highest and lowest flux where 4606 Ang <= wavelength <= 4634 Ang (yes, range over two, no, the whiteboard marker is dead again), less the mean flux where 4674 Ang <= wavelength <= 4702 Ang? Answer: -0.41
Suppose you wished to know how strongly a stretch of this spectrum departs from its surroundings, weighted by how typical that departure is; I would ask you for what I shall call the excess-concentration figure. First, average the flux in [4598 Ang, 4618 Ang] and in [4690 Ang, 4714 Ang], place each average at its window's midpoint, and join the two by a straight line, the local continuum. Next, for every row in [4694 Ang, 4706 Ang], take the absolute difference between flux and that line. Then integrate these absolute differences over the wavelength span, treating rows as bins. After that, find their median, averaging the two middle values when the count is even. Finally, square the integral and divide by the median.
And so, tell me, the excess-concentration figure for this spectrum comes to 113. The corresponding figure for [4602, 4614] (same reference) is 238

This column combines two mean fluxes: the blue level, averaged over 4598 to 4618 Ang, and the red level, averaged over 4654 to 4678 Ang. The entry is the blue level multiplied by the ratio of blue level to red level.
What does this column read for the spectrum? 17.6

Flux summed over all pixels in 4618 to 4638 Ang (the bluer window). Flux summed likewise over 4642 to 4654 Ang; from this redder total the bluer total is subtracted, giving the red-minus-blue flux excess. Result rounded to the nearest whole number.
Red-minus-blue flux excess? -33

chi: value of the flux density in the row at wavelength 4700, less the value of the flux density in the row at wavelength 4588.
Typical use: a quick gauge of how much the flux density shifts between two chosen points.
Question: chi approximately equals -1.6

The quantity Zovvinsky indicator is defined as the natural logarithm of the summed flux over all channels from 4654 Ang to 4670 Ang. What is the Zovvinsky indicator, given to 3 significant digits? 4.18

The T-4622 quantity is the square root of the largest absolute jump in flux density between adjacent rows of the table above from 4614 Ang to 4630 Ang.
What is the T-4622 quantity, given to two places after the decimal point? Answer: 0.95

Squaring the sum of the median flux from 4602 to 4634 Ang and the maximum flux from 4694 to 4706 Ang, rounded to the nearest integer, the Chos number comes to 1180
